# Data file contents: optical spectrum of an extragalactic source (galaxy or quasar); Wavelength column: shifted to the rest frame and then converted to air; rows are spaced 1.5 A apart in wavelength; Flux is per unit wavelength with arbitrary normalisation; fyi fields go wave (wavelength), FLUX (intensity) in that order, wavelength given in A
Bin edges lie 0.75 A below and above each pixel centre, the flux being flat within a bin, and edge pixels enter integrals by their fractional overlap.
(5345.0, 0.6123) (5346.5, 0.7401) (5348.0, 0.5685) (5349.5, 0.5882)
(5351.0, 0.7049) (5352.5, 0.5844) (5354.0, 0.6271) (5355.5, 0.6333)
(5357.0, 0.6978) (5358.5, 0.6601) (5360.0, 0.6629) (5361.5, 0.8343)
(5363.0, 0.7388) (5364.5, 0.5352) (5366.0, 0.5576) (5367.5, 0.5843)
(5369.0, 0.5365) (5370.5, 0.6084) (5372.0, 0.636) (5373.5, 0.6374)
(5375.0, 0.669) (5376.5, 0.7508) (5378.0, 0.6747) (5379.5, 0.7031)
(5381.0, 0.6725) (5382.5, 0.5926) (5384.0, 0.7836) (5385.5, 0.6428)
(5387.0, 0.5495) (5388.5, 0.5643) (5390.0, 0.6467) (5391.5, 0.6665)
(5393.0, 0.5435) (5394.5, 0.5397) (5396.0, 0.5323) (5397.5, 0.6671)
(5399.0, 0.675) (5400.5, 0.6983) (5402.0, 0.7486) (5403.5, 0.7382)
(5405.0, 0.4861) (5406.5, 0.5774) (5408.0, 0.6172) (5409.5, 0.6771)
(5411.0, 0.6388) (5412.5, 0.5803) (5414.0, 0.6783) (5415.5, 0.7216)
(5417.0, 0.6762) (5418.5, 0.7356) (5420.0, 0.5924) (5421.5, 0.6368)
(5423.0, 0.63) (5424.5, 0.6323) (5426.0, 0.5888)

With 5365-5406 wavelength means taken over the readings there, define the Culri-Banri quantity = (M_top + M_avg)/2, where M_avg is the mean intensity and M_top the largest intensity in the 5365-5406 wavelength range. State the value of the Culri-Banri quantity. 0.71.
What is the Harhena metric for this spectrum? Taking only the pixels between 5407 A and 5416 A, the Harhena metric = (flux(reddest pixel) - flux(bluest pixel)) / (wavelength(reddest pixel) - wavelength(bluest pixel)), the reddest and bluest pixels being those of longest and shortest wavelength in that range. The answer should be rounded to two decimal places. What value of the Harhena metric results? 0.01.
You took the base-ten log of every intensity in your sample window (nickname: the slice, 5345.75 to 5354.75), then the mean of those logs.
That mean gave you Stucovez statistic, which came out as -0.199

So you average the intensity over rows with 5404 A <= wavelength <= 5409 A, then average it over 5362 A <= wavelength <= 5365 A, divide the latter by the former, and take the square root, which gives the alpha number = 1.07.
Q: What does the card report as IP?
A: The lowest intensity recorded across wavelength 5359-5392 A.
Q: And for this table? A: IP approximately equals 0.5352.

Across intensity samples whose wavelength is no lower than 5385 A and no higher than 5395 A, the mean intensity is 0.593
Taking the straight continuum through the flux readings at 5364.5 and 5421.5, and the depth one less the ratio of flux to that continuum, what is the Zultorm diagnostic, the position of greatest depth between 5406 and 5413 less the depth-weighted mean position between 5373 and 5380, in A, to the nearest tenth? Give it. 35.8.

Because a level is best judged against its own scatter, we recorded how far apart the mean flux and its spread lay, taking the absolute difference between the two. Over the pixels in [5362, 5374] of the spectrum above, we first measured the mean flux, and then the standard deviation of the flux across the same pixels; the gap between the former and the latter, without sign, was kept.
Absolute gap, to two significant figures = 0.54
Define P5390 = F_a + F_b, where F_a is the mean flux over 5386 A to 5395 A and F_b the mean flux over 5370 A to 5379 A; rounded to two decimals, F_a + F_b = 1.25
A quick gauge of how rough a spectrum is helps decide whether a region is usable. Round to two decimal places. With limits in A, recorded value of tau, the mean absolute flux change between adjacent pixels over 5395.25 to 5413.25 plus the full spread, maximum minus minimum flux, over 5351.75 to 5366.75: 0.37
